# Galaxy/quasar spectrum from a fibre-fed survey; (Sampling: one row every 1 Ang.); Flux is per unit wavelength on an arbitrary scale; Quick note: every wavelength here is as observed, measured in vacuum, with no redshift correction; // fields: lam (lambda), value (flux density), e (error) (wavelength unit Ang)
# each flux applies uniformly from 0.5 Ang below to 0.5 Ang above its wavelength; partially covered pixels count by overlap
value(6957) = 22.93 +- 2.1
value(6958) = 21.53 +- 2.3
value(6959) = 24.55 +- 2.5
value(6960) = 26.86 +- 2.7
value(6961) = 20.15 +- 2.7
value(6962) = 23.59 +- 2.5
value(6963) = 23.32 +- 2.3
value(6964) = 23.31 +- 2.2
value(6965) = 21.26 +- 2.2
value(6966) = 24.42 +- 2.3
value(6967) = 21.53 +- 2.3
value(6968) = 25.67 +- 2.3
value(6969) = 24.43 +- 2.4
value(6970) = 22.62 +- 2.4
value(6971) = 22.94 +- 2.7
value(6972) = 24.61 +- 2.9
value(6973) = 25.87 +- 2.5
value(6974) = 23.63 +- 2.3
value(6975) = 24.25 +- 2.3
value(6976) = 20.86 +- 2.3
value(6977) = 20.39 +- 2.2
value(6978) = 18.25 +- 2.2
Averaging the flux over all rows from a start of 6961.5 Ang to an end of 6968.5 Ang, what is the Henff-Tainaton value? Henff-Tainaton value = 23.3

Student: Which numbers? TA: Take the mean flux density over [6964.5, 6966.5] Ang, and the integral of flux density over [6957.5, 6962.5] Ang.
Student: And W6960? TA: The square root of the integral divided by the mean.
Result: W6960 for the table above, 2.3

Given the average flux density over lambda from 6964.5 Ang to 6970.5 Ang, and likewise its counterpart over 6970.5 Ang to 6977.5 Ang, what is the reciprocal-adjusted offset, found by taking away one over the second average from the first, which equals 23.3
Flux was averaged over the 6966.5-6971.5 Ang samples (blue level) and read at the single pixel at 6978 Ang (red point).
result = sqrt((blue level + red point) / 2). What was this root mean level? 4.57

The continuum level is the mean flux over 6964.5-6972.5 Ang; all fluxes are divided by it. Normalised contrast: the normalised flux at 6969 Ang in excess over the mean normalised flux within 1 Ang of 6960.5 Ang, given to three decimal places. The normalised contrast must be 0.039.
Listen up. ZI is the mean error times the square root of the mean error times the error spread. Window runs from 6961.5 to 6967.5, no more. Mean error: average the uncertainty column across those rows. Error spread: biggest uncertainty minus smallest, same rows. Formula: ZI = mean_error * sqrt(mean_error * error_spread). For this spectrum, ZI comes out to 1.9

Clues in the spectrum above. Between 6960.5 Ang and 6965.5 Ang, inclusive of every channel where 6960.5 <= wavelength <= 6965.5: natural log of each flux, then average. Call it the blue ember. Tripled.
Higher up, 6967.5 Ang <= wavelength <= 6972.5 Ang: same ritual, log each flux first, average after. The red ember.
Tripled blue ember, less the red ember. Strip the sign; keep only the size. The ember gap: 6.13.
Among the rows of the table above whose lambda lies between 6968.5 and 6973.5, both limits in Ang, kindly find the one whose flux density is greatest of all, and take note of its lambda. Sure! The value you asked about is 6973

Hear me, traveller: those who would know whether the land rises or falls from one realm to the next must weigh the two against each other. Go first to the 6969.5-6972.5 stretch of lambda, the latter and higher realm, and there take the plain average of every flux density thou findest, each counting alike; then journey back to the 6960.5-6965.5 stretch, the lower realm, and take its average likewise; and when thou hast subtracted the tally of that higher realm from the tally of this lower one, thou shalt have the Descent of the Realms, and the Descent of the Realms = -1.1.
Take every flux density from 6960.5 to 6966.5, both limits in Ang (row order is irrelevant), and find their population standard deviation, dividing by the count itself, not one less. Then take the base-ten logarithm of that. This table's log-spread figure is 0.17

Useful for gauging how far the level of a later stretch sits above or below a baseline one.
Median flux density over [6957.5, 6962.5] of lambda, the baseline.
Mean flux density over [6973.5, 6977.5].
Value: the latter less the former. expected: -1.3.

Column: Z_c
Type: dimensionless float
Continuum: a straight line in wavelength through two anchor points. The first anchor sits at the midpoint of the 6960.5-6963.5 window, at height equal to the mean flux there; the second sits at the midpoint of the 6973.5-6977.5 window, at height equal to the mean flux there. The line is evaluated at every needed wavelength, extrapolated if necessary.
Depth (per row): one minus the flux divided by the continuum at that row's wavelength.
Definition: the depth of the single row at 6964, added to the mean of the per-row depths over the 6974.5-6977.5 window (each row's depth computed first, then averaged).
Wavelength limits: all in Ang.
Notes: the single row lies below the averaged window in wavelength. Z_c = -0.023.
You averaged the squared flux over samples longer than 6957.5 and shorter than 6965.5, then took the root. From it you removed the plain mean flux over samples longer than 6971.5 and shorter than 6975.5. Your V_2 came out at -1.43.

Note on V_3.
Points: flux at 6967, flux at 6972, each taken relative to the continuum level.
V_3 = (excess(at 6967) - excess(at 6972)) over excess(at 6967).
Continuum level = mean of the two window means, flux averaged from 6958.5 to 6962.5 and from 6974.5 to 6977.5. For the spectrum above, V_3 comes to 2.4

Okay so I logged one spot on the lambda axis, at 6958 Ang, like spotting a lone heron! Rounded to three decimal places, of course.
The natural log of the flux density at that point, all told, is 3.069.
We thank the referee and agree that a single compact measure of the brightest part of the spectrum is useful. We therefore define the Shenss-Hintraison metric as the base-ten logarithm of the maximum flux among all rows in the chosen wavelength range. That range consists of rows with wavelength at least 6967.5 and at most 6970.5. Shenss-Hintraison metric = 1.409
